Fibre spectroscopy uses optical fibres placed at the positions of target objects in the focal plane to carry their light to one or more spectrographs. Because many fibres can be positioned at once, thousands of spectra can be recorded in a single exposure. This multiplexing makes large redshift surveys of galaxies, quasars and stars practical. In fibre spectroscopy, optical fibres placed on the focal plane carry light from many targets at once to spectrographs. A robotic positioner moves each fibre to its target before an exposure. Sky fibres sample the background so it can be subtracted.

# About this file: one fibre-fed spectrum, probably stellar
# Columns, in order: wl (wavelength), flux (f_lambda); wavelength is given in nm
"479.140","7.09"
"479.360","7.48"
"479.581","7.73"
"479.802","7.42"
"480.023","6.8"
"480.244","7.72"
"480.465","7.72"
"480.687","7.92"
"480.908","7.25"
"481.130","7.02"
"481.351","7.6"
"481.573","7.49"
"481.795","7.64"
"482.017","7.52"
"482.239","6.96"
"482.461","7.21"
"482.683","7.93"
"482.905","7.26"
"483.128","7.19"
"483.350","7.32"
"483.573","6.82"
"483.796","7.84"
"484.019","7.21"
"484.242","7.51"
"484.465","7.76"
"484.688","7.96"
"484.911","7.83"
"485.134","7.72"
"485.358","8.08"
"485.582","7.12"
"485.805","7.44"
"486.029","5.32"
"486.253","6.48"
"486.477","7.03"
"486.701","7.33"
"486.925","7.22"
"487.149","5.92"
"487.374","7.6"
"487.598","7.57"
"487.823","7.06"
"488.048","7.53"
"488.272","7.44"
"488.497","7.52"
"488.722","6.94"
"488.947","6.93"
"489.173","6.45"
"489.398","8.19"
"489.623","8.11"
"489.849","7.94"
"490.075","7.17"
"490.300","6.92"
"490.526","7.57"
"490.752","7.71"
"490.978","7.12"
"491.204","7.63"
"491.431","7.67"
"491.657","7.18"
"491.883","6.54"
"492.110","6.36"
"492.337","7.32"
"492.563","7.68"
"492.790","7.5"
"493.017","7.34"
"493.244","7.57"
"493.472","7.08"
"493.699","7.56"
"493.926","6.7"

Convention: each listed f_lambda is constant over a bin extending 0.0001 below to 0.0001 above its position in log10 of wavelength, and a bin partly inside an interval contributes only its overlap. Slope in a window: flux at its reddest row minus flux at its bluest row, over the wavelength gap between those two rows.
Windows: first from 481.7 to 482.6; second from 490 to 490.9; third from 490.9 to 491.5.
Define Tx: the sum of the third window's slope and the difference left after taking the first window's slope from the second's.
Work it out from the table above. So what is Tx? 2.7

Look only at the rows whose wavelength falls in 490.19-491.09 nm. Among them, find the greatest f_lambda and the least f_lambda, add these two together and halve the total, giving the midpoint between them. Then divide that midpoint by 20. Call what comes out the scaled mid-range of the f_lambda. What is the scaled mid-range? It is 0.366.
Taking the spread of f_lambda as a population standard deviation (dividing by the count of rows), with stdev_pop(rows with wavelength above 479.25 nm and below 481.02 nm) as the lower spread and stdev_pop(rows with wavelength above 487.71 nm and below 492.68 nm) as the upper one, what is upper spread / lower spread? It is 1.5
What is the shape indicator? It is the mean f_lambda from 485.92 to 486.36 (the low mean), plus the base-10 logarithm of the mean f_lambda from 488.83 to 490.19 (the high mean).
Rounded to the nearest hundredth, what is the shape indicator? 6.77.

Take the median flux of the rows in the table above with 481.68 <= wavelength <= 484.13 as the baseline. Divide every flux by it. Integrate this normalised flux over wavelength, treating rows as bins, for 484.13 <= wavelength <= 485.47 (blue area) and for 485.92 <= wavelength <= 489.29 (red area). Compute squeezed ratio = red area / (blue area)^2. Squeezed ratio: 1.6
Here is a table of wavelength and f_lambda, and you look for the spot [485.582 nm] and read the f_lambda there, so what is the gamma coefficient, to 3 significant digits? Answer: 7.12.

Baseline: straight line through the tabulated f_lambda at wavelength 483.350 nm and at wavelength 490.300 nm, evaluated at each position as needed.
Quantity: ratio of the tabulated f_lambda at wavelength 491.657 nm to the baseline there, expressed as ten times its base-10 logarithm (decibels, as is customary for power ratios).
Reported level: 0.21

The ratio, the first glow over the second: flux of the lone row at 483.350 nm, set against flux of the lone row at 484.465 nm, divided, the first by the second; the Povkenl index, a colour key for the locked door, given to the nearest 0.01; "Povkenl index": 0.94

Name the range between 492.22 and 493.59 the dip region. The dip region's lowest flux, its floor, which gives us 7.08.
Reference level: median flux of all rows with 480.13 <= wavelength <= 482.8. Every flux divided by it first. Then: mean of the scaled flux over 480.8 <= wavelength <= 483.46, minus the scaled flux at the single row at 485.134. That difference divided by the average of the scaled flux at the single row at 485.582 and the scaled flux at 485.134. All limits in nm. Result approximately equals -0.05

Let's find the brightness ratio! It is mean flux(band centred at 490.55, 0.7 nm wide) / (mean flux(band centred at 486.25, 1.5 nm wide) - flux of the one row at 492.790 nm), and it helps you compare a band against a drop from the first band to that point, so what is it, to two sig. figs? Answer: -11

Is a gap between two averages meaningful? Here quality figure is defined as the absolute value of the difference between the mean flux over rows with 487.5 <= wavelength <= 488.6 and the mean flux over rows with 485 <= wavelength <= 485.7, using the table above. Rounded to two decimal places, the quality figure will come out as 0.22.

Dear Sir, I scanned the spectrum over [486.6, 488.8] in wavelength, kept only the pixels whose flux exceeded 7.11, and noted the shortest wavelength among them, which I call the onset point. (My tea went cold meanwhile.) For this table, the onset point 486.701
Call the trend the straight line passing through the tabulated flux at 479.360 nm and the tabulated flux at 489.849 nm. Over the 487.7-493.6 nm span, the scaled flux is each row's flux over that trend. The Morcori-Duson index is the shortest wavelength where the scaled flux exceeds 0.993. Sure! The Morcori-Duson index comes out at 489.398 nm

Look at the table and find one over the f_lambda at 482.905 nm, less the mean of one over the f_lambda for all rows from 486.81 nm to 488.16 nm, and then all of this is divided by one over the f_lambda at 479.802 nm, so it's -0.024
